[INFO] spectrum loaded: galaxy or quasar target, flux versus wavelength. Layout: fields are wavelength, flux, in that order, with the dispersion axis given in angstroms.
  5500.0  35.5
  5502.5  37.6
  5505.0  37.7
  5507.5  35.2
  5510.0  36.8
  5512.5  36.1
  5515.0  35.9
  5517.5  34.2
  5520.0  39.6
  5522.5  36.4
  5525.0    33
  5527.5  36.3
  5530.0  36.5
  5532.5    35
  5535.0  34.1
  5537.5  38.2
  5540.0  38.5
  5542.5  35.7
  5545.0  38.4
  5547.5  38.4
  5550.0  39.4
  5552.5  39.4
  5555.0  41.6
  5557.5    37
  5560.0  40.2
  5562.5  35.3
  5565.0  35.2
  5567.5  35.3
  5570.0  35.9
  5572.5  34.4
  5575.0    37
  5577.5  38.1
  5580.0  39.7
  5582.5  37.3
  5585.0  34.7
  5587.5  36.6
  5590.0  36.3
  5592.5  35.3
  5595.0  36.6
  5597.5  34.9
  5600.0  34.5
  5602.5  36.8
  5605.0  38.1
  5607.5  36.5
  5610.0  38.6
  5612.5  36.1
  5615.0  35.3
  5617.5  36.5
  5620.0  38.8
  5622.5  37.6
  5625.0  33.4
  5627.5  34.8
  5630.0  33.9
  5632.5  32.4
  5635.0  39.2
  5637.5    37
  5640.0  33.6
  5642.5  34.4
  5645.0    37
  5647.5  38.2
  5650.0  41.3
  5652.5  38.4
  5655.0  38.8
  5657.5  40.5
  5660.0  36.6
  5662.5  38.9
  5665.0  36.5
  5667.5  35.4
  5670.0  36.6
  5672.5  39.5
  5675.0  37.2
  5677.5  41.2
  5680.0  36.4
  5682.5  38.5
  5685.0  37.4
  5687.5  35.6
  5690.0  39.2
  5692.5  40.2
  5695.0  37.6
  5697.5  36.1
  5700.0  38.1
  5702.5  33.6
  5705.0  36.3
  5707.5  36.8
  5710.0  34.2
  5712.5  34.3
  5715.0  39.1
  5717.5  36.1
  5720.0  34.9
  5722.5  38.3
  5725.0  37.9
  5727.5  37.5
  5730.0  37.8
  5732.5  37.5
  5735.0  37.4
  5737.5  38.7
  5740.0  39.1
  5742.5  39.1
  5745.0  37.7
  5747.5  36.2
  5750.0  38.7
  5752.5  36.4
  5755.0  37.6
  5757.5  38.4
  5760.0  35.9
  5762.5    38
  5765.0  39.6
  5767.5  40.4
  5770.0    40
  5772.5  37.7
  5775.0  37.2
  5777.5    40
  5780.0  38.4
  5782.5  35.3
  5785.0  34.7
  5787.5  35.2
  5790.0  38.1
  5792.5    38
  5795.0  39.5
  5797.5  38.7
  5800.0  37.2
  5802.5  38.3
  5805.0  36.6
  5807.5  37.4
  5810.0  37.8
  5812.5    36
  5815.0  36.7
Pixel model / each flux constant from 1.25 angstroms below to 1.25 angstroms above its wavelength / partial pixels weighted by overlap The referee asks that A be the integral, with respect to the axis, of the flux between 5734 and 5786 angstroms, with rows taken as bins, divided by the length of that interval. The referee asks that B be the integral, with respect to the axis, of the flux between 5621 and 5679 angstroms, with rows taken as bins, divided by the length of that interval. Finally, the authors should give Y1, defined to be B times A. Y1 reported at 1407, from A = 37.9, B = 37.1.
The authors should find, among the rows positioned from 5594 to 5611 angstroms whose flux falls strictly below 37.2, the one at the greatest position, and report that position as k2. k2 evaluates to 5607.5 angstroms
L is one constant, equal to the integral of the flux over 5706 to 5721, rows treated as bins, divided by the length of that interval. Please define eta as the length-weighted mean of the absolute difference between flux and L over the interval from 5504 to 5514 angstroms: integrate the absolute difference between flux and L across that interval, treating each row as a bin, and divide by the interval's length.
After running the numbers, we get 0.84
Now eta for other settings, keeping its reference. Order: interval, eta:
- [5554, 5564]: 2.79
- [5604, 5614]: 1.36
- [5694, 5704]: 1.56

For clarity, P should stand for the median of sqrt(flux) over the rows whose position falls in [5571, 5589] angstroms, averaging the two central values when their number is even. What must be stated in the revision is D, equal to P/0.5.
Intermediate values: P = 6.08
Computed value 12.2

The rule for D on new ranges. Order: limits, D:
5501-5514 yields 12.1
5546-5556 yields 12.6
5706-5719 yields 12.0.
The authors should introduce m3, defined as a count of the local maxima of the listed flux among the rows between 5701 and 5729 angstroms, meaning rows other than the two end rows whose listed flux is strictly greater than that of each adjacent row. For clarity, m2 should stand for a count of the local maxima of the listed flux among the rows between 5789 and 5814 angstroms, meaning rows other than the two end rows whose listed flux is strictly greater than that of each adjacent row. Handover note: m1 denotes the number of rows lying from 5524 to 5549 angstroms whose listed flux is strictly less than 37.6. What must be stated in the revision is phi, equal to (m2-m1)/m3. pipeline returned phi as -1.0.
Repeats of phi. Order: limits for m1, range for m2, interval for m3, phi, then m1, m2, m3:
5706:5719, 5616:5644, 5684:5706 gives -0.5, 4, 3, 2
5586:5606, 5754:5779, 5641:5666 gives -1.7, 7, 2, 3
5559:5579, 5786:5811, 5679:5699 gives -1.5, 6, 3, 2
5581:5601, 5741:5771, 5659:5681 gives -1.7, 8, 3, 3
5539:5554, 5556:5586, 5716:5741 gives 1.0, 1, 3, 2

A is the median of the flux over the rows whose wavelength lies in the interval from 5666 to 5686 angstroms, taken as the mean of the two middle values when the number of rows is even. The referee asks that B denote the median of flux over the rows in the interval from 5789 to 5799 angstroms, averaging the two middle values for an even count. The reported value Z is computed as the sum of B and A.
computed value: 75.7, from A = 37.3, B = 38.4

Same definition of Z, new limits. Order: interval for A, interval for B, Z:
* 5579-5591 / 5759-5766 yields 74.6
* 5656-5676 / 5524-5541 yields 73.2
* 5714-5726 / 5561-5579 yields 73.2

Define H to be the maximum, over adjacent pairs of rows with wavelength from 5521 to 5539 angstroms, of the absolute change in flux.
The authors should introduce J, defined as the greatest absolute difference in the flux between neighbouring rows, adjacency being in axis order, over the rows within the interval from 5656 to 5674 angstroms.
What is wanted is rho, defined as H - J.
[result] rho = 0.2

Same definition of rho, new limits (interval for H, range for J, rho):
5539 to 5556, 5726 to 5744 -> 1.5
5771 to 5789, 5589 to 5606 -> 0.8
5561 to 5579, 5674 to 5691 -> -2.2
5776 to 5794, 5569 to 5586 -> 0.5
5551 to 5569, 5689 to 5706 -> 0.4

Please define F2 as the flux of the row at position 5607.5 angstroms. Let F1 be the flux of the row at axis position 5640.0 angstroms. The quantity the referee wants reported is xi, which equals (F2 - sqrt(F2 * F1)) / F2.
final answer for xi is 0.041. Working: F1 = 33.6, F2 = 36.5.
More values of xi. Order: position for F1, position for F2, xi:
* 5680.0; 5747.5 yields -0.003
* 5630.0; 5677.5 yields 0.093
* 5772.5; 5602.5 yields -0.012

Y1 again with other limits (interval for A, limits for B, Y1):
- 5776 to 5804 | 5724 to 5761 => 1418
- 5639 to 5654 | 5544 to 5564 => 1440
